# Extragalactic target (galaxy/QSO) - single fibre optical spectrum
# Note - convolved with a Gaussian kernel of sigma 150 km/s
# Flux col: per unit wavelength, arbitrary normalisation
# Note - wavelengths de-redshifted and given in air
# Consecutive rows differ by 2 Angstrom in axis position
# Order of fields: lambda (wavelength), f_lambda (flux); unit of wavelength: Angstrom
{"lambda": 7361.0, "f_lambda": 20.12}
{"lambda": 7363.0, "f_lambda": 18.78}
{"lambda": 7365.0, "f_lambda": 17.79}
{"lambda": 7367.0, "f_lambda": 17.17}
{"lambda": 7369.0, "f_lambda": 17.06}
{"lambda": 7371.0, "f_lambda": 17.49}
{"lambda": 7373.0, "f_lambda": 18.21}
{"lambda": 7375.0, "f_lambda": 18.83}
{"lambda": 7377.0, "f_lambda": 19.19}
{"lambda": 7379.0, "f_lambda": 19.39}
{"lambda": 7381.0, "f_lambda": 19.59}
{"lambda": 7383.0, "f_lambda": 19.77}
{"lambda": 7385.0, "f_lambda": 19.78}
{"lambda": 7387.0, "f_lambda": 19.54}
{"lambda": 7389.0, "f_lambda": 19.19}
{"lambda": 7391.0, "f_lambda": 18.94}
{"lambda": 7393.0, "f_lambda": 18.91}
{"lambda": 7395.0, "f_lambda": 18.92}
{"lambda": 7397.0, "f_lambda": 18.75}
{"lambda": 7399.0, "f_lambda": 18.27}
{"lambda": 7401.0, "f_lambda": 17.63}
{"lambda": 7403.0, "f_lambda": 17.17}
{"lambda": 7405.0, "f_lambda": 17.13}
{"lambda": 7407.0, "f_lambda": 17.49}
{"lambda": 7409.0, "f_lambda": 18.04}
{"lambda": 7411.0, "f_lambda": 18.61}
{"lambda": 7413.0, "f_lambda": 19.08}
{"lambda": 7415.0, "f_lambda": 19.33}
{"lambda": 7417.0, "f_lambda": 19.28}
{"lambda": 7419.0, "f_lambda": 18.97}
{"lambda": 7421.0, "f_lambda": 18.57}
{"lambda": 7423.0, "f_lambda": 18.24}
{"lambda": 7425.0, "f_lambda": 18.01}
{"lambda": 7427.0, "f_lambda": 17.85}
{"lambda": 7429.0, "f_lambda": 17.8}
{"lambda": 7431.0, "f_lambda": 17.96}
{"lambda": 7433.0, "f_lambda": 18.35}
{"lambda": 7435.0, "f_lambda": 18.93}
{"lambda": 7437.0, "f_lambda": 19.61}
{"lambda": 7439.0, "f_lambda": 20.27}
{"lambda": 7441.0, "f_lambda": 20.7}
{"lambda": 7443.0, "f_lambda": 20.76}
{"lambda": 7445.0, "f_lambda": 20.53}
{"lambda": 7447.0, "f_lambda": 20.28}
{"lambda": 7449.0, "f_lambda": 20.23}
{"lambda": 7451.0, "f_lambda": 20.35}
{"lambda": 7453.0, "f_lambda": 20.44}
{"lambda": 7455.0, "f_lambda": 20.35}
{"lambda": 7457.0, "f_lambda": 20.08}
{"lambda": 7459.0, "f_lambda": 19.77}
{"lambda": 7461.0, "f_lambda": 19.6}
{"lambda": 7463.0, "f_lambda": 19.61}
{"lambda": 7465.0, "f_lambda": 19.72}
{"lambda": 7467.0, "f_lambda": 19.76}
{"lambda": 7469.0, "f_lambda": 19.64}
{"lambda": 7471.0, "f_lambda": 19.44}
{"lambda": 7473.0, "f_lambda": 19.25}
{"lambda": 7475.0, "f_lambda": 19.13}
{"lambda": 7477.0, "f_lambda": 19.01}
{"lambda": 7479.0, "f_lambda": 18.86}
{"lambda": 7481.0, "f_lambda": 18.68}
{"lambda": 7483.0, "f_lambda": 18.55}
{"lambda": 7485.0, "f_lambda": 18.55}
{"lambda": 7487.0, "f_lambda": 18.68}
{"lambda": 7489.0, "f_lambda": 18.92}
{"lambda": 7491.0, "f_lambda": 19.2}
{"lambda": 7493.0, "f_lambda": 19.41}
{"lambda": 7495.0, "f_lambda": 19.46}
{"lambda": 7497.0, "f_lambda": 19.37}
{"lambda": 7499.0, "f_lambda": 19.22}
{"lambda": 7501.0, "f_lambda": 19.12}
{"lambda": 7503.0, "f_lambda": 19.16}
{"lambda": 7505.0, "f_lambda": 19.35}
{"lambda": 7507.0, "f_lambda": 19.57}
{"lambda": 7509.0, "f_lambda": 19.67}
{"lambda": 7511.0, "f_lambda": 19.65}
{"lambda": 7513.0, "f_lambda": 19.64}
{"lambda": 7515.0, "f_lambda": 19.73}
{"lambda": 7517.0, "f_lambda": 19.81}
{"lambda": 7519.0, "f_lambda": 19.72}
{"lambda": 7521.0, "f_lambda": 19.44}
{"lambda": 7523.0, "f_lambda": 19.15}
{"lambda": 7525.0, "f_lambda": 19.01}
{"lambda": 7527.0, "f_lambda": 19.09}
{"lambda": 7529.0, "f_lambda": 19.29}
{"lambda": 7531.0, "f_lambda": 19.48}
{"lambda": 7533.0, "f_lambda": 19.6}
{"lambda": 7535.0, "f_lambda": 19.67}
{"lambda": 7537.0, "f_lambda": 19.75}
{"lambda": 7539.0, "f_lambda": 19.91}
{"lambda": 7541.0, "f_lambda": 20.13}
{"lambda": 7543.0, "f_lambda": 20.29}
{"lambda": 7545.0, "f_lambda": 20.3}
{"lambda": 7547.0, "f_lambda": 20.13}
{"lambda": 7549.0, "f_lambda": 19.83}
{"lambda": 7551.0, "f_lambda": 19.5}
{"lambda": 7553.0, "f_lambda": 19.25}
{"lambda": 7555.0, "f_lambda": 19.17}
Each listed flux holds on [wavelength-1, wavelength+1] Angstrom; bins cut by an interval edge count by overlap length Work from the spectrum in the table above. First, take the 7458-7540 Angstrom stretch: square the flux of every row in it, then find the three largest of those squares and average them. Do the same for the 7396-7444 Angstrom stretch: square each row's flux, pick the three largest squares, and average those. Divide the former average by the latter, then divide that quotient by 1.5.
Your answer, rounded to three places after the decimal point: 0.619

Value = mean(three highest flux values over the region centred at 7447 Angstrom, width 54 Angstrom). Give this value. 20.7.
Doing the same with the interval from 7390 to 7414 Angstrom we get 19.0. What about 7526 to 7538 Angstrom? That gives 19.7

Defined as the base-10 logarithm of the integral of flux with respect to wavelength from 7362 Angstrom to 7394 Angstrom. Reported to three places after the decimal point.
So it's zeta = 2.778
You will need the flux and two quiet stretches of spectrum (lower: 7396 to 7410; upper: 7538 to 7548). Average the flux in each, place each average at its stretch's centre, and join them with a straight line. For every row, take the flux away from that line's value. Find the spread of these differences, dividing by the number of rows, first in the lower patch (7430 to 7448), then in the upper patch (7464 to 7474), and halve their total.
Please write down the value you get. 0.58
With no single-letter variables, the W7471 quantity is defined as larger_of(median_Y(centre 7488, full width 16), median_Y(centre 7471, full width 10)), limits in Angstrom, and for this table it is 19.4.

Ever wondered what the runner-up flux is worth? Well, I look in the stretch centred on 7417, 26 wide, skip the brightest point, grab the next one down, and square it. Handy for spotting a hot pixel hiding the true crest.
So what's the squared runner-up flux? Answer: 372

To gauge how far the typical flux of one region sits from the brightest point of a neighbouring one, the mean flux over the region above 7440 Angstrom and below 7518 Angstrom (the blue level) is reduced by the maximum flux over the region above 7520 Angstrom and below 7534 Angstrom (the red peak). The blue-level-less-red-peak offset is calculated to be -0.03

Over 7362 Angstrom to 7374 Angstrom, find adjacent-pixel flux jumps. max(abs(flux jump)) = 0.990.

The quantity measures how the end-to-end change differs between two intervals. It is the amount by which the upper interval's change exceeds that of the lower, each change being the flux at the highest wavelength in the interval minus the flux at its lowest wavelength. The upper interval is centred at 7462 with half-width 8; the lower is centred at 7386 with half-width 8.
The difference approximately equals -0.2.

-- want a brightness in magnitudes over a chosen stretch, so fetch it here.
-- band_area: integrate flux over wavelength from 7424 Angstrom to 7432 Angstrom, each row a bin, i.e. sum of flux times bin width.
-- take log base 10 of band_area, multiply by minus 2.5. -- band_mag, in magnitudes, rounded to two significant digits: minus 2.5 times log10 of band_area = -5.4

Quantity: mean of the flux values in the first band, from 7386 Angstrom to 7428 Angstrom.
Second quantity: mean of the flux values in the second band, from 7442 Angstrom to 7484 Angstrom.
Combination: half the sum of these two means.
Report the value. 19.1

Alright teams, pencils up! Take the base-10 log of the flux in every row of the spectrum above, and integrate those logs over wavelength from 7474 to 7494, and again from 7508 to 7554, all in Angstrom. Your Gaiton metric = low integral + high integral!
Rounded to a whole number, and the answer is 85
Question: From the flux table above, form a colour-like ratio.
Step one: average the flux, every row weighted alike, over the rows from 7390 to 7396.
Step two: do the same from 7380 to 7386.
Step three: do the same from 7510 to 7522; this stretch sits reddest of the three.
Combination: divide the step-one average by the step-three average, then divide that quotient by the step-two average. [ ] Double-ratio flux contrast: 0.0488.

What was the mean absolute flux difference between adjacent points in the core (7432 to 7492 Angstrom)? 0.21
